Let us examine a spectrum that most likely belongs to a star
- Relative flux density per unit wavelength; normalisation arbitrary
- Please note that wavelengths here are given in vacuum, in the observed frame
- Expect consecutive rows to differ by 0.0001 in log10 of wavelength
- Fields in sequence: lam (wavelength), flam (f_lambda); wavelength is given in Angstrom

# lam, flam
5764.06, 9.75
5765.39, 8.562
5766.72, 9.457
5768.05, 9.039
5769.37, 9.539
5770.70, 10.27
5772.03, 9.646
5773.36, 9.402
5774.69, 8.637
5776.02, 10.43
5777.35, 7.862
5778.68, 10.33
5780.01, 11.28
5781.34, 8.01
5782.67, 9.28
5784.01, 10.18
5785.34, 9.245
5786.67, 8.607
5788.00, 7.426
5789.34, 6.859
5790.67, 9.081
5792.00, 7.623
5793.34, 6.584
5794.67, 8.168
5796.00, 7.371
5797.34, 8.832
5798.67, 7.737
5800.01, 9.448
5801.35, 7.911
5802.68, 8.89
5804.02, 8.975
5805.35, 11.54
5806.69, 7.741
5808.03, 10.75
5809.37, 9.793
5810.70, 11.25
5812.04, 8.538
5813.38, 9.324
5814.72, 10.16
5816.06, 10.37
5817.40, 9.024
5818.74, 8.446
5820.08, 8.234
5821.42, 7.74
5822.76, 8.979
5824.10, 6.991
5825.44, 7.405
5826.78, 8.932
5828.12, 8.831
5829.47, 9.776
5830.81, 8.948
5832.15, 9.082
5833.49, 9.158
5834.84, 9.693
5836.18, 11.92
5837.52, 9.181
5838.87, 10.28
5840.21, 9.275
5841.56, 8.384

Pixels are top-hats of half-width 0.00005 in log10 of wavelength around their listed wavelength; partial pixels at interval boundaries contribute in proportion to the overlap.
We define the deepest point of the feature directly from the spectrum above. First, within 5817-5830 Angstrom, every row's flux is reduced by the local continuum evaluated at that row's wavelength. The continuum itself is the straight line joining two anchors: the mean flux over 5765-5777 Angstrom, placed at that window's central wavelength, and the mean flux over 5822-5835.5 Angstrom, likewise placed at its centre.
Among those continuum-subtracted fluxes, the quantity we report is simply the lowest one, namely -1.8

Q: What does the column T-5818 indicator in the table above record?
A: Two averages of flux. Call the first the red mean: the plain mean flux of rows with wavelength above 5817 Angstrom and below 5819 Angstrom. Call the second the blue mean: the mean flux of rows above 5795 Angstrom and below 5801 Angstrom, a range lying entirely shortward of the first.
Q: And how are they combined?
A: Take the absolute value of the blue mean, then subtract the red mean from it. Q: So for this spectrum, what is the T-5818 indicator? -0.4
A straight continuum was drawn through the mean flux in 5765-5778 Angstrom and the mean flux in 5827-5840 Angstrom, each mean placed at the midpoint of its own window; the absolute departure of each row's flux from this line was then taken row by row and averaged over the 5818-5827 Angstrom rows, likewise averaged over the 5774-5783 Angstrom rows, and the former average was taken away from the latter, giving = -0.4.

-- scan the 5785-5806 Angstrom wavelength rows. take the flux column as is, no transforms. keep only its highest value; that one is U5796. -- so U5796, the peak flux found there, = 11.54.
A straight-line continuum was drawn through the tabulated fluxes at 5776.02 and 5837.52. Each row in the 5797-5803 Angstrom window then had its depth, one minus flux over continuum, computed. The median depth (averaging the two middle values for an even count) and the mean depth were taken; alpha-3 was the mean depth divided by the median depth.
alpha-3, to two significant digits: 1.2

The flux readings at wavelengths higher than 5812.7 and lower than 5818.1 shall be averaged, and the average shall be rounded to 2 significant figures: 9.7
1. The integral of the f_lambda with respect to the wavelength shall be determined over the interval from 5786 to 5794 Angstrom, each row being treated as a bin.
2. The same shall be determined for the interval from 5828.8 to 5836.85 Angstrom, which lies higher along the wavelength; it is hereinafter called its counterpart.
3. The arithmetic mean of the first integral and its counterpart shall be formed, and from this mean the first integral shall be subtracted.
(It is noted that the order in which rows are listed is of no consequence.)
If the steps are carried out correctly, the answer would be 9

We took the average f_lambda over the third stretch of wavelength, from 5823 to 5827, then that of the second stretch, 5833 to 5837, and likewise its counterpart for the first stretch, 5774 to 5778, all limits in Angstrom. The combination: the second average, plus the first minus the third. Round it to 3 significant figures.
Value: 11.5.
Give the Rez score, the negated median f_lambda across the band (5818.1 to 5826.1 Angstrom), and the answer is -8.0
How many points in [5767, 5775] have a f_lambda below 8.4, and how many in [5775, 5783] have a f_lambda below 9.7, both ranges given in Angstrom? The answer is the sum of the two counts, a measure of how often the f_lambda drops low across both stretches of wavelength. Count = 3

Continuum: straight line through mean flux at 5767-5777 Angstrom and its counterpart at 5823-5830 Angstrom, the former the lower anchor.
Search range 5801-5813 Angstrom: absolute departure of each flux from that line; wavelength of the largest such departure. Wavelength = 5805.35 Angstrom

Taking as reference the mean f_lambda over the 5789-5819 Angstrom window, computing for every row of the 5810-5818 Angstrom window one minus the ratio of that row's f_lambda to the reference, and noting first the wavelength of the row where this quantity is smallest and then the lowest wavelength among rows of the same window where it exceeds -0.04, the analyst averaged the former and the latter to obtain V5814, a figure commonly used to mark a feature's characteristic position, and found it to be 5811.4 Angstrom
